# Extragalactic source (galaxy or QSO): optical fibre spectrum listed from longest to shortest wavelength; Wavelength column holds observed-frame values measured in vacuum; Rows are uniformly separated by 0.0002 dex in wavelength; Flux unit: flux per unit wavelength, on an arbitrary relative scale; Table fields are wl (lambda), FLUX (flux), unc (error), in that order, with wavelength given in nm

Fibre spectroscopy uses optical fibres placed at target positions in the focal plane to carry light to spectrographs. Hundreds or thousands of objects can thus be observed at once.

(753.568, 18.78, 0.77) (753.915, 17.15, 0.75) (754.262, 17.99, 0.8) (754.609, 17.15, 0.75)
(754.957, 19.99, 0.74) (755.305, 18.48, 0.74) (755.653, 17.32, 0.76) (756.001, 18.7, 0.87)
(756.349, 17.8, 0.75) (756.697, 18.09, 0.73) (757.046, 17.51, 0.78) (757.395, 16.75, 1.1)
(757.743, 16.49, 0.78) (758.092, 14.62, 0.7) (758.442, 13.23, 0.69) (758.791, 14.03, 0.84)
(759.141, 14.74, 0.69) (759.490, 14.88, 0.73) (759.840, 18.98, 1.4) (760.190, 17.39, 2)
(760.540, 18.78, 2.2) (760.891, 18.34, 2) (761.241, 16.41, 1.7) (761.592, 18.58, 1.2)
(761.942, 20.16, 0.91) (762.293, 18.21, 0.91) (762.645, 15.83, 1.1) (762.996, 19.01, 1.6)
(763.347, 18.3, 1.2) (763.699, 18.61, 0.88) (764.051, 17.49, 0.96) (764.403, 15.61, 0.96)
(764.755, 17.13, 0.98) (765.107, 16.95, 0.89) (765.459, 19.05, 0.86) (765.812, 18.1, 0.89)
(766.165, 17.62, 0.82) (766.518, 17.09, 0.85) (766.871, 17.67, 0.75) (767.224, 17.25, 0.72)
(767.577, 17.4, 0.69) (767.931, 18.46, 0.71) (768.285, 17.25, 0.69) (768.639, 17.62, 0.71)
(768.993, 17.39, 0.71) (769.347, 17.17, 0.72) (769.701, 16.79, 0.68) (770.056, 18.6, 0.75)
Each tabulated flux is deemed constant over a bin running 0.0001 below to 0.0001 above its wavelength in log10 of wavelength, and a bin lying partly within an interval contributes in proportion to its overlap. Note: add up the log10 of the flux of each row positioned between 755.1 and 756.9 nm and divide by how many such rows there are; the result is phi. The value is 1.26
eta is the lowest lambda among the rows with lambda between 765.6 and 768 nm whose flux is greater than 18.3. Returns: 767.931 nm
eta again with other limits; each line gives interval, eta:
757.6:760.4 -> 759.840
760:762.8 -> 760.540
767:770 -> 767.931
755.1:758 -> 755.305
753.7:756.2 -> 754.957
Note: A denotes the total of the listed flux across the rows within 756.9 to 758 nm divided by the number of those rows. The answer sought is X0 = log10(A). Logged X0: 1.23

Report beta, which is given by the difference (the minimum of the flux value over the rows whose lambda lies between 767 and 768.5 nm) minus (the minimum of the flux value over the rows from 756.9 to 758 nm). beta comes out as 1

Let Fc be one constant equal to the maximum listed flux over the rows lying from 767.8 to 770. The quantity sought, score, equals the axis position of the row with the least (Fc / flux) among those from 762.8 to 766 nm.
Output 765.459 nm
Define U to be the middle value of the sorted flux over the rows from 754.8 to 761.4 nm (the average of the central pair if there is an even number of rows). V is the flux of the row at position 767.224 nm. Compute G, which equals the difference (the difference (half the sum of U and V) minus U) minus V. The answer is -17.3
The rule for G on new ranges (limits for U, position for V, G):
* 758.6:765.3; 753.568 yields -18.1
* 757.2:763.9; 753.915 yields -17.3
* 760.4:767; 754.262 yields -18.0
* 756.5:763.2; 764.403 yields -16.5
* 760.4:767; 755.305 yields -18.3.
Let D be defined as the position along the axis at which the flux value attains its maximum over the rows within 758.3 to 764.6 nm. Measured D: 761.942 nm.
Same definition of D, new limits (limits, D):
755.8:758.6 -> 756.001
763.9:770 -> 765.459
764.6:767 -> 765.459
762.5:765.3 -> 762.996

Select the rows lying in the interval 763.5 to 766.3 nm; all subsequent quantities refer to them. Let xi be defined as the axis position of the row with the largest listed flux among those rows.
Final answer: 765.459 nm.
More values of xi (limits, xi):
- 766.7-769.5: 767.931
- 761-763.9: 761.942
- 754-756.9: 754.957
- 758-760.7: 759.840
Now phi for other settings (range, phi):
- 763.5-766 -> 1.24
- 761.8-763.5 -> 1.26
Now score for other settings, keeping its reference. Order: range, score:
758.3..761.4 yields 759.840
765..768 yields 765.459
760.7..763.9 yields 761.942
